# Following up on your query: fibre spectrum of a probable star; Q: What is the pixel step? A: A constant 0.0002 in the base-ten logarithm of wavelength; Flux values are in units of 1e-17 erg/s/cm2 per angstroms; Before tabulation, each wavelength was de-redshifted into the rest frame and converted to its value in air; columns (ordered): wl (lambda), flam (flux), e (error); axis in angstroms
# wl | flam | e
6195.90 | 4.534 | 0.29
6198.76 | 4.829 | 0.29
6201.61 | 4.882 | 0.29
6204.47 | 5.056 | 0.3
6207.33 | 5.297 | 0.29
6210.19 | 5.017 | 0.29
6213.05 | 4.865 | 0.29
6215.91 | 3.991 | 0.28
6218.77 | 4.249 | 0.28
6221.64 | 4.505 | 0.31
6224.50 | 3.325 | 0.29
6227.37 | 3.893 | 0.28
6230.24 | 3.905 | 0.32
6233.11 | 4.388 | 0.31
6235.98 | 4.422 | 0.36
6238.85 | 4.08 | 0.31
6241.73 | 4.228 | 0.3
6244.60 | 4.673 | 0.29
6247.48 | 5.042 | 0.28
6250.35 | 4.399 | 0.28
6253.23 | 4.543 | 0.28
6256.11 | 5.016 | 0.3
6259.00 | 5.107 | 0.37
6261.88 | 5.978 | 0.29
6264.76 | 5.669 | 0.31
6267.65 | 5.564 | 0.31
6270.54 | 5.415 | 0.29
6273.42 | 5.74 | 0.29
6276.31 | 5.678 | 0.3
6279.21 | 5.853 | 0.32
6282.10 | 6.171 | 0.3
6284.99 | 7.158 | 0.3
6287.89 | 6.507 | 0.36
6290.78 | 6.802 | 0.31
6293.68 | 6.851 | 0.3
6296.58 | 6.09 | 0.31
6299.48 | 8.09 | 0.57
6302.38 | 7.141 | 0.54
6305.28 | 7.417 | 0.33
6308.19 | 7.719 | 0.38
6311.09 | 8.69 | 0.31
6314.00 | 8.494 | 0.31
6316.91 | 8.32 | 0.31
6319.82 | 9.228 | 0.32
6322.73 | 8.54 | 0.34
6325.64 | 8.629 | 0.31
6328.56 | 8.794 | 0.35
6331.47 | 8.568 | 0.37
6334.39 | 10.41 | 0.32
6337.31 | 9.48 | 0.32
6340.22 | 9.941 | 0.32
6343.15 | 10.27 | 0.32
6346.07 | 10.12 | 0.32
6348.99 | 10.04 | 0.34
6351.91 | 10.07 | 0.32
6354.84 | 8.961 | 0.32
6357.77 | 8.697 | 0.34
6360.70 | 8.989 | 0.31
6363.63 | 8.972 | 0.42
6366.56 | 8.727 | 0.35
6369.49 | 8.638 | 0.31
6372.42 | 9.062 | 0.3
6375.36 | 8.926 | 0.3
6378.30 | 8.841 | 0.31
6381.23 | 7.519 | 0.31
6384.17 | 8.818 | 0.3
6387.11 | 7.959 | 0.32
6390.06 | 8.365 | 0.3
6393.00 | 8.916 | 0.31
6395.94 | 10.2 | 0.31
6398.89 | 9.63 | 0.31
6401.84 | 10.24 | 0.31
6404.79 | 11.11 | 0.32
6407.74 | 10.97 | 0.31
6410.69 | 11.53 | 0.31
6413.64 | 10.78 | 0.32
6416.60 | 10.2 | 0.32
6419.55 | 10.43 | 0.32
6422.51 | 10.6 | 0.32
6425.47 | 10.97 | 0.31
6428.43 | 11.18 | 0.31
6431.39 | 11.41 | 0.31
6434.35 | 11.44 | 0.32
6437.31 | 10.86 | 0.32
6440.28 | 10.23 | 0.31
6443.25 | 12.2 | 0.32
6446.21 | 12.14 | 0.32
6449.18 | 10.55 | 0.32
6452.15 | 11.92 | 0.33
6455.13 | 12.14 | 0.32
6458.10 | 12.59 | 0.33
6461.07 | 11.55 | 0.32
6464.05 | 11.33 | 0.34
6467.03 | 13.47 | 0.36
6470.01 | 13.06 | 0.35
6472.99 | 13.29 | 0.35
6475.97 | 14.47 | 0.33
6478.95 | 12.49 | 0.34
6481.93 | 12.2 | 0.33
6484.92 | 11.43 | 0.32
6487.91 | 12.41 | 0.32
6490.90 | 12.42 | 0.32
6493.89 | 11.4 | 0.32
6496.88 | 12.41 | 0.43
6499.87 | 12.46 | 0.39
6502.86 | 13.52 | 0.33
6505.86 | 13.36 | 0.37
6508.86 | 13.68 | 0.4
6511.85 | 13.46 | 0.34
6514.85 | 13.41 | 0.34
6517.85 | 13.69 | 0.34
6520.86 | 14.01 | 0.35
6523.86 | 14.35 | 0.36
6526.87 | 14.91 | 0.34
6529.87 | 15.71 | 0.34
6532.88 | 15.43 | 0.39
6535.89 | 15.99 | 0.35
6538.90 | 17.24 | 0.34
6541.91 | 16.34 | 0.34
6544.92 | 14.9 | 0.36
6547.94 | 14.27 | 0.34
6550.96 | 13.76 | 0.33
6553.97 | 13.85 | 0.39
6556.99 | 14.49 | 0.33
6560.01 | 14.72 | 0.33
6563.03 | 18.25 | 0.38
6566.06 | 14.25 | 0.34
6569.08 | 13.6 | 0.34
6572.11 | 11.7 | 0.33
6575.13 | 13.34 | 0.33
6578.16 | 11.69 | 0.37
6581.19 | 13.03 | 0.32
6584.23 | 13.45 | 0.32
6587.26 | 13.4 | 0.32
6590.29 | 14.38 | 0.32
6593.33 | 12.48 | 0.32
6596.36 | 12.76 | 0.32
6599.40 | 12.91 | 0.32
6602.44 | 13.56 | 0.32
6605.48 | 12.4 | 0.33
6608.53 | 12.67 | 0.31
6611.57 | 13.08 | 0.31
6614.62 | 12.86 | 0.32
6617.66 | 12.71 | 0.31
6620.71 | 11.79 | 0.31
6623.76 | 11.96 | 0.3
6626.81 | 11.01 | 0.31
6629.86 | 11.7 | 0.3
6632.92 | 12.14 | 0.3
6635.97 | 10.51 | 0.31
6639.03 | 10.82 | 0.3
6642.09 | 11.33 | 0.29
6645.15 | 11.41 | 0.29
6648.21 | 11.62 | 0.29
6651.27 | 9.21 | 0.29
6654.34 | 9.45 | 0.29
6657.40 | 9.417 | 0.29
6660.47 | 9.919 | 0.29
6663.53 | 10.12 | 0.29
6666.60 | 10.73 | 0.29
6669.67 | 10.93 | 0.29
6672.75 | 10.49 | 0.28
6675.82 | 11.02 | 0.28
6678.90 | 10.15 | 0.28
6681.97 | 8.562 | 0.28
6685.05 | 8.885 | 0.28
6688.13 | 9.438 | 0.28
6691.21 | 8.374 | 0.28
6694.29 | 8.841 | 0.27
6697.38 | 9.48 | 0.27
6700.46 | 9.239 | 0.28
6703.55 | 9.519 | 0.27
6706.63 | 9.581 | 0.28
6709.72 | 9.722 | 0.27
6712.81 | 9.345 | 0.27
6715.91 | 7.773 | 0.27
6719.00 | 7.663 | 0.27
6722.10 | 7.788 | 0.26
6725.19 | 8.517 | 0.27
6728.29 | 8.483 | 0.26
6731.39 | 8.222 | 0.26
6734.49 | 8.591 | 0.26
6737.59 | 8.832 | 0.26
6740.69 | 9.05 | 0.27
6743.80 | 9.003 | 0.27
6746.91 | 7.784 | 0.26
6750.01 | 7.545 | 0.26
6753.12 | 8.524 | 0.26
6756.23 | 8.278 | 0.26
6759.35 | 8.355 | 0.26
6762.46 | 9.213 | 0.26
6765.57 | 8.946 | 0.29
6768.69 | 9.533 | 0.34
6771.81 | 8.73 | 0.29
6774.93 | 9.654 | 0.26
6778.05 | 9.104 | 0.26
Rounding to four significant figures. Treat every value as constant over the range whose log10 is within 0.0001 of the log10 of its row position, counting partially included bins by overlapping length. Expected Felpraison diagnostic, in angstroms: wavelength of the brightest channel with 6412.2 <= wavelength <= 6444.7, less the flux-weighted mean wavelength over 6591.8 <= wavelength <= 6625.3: -165.1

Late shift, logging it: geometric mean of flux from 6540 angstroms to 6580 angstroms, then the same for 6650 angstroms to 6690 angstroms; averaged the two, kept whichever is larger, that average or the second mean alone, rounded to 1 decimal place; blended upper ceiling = 12.0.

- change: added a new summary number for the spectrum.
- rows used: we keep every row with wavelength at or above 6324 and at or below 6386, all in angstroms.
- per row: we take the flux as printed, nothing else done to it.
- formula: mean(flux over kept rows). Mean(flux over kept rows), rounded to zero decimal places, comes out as 9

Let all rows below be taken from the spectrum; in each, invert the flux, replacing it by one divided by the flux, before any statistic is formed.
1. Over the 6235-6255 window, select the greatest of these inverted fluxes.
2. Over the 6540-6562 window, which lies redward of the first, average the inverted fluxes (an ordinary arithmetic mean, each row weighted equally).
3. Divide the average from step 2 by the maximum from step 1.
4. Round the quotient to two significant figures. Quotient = 0.28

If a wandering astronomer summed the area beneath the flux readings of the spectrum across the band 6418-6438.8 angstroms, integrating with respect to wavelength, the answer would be 228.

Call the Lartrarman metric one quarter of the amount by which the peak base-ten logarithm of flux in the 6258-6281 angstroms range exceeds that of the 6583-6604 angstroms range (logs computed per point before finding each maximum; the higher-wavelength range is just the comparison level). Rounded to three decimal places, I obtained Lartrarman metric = -0.095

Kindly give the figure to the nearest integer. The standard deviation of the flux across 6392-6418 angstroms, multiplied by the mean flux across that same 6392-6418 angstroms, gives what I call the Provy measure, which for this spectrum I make 8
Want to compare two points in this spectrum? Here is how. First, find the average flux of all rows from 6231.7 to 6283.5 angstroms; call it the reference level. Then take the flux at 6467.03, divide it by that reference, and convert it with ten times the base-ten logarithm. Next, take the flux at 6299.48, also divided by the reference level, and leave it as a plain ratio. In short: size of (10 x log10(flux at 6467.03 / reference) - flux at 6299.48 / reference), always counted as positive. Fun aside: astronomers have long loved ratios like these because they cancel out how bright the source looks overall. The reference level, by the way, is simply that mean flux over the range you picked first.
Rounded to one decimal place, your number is 2.6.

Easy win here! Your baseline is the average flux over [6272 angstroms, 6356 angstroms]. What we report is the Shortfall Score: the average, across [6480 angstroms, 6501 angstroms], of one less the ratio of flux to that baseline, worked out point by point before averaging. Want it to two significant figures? -0.49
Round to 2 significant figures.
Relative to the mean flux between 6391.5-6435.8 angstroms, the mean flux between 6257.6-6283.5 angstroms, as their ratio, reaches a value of 0.53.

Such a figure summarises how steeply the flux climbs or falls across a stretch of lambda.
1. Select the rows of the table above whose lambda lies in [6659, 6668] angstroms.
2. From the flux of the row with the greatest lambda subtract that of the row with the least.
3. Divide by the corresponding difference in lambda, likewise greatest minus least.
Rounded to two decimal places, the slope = 0.13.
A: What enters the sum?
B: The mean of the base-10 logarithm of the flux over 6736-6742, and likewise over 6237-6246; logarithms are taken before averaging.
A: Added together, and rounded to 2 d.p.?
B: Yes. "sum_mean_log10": 1.59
